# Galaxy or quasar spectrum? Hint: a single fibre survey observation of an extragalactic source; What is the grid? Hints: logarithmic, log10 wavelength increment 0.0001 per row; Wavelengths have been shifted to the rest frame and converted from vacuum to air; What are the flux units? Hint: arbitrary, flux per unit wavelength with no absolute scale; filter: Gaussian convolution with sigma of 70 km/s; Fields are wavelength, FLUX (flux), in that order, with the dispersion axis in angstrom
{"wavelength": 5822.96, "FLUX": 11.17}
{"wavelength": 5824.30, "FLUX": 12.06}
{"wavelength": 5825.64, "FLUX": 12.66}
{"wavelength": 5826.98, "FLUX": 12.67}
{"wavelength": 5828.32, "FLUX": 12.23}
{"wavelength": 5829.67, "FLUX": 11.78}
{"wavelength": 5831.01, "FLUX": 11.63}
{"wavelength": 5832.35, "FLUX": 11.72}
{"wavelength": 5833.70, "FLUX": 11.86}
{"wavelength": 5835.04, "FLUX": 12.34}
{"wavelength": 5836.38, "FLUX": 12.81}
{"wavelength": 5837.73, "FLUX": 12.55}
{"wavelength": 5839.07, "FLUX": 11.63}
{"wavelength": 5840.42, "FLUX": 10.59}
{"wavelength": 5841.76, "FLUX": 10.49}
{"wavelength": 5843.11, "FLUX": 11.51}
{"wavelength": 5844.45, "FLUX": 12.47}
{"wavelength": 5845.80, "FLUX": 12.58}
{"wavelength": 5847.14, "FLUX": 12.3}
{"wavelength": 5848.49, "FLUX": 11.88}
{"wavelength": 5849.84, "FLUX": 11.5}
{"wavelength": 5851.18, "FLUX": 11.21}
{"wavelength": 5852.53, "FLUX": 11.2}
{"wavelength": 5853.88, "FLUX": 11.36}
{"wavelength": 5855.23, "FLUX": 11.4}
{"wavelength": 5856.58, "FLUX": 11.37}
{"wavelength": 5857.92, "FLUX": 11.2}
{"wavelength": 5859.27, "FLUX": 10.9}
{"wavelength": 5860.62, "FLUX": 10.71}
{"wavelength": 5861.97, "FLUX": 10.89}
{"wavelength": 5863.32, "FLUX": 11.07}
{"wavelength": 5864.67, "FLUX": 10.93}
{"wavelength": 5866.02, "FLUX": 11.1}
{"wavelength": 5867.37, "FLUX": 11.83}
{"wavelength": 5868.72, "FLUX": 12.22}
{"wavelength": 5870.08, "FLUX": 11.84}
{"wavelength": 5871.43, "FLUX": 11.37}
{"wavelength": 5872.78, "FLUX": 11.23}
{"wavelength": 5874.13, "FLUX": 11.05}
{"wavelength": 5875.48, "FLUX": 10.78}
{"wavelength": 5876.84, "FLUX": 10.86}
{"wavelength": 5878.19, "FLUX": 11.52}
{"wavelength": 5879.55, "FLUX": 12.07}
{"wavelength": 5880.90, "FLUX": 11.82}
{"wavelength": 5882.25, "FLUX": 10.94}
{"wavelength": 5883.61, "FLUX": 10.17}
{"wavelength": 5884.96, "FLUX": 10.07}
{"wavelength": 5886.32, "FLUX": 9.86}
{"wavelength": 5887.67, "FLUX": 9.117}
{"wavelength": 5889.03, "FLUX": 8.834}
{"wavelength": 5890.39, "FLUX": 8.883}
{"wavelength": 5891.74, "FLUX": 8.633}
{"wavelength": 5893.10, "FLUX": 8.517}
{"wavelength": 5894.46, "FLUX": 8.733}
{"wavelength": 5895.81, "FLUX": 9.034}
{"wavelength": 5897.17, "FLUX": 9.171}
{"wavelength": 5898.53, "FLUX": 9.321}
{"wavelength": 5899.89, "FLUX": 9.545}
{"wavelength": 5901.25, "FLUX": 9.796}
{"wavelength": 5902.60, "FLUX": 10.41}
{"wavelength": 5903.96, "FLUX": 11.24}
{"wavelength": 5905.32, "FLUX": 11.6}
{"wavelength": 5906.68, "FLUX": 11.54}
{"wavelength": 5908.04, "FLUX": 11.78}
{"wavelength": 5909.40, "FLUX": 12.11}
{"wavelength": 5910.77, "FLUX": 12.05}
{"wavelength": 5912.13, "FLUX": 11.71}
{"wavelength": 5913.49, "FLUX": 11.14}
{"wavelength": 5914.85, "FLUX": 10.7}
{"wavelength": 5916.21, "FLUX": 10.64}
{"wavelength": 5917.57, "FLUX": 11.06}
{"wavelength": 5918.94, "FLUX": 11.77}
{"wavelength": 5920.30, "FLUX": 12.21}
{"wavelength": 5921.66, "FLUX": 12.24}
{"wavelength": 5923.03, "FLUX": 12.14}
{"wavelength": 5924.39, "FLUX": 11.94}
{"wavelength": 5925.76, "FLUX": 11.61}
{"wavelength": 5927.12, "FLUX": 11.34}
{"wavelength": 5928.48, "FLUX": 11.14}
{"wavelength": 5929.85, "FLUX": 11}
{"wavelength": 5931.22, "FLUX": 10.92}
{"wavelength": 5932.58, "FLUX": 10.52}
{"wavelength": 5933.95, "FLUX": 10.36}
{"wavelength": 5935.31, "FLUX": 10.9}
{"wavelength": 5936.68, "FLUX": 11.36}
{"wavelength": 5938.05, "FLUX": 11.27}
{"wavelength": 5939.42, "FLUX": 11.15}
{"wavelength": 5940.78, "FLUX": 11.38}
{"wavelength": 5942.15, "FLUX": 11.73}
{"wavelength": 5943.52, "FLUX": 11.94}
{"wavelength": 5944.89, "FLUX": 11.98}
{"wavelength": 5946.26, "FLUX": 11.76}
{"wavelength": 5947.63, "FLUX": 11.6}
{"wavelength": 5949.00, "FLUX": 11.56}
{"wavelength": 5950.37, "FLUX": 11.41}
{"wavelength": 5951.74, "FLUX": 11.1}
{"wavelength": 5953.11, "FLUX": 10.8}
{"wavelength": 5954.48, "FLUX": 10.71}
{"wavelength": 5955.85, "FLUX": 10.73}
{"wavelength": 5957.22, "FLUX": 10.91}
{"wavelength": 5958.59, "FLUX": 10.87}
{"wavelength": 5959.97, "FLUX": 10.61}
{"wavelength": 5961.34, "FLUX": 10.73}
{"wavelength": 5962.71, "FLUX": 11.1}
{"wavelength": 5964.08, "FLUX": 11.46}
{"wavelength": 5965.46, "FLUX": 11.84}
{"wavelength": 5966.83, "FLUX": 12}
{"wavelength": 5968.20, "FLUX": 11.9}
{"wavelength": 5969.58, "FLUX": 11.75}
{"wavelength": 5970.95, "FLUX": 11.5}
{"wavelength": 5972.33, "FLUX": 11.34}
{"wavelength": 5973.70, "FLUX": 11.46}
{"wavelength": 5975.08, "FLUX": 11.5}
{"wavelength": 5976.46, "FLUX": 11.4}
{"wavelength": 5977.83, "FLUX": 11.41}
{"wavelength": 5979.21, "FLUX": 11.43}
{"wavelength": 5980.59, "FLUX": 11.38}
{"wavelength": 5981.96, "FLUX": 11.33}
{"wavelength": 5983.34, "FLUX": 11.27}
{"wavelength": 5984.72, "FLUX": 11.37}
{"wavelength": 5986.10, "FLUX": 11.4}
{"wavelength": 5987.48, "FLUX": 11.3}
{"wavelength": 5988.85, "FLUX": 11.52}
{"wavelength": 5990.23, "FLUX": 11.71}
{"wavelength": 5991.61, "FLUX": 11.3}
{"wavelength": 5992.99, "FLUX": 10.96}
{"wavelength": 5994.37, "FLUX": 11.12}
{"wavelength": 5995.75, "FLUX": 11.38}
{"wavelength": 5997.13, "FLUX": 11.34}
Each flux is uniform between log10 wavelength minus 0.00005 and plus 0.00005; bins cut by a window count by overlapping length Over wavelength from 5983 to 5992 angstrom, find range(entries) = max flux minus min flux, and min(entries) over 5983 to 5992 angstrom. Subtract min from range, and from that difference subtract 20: -30.8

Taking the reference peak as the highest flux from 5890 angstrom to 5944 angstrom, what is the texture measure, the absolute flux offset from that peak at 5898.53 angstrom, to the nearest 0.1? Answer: 2.9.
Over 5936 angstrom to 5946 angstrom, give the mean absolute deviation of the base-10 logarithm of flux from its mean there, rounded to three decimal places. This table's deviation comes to 0.011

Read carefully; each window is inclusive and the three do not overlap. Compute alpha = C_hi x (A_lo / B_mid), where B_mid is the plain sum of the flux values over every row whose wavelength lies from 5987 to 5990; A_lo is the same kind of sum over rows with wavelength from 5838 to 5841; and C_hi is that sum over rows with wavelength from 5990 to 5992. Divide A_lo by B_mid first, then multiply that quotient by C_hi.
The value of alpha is 22.4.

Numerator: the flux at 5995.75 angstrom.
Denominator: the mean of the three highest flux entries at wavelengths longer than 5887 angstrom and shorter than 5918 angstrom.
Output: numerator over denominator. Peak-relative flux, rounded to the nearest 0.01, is 0.95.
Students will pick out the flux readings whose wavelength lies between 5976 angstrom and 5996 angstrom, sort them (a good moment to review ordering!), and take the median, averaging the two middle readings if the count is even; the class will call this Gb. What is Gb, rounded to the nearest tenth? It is 11.4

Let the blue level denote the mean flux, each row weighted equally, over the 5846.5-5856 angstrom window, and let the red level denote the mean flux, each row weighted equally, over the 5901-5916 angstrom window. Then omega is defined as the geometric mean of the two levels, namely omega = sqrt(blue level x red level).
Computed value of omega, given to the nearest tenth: 11.4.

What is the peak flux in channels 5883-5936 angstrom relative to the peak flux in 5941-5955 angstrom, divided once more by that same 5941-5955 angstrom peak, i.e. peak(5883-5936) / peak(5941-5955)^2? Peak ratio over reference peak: 0.085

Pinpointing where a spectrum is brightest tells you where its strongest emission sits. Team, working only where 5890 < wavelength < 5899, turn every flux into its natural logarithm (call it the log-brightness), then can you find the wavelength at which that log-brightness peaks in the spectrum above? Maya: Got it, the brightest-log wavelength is 5898.53 angstrom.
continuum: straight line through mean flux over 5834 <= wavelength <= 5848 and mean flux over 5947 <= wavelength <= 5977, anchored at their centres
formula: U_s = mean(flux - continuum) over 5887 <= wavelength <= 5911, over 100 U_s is -0.016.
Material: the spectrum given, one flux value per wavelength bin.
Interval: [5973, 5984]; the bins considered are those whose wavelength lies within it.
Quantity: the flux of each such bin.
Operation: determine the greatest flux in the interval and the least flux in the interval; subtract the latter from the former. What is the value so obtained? 0.23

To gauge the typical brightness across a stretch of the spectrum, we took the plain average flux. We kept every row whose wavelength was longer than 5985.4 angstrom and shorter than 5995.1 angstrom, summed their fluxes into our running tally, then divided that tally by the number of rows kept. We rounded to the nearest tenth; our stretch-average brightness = 11.3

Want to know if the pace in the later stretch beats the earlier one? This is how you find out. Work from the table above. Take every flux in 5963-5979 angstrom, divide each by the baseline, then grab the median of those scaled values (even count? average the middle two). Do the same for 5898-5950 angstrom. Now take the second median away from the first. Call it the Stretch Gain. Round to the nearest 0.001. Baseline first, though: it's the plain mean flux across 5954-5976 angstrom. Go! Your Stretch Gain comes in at 0.012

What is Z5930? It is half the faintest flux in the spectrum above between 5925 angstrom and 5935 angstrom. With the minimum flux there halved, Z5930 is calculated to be 5.18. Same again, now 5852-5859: 5.60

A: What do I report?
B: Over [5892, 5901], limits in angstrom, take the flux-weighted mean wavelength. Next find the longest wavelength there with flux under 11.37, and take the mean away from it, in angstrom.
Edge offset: 3.3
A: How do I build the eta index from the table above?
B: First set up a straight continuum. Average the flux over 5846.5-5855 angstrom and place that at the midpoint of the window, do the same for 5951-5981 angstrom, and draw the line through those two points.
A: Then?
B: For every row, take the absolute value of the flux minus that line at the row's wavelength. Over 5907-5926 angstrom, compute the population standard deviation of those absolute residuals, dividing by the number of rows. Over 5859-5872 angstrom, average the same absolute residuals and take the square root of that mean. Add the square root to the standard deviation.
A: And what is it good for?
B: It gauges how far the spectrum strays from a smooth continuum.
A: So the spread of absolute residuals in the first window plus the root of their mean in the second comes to 0.93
